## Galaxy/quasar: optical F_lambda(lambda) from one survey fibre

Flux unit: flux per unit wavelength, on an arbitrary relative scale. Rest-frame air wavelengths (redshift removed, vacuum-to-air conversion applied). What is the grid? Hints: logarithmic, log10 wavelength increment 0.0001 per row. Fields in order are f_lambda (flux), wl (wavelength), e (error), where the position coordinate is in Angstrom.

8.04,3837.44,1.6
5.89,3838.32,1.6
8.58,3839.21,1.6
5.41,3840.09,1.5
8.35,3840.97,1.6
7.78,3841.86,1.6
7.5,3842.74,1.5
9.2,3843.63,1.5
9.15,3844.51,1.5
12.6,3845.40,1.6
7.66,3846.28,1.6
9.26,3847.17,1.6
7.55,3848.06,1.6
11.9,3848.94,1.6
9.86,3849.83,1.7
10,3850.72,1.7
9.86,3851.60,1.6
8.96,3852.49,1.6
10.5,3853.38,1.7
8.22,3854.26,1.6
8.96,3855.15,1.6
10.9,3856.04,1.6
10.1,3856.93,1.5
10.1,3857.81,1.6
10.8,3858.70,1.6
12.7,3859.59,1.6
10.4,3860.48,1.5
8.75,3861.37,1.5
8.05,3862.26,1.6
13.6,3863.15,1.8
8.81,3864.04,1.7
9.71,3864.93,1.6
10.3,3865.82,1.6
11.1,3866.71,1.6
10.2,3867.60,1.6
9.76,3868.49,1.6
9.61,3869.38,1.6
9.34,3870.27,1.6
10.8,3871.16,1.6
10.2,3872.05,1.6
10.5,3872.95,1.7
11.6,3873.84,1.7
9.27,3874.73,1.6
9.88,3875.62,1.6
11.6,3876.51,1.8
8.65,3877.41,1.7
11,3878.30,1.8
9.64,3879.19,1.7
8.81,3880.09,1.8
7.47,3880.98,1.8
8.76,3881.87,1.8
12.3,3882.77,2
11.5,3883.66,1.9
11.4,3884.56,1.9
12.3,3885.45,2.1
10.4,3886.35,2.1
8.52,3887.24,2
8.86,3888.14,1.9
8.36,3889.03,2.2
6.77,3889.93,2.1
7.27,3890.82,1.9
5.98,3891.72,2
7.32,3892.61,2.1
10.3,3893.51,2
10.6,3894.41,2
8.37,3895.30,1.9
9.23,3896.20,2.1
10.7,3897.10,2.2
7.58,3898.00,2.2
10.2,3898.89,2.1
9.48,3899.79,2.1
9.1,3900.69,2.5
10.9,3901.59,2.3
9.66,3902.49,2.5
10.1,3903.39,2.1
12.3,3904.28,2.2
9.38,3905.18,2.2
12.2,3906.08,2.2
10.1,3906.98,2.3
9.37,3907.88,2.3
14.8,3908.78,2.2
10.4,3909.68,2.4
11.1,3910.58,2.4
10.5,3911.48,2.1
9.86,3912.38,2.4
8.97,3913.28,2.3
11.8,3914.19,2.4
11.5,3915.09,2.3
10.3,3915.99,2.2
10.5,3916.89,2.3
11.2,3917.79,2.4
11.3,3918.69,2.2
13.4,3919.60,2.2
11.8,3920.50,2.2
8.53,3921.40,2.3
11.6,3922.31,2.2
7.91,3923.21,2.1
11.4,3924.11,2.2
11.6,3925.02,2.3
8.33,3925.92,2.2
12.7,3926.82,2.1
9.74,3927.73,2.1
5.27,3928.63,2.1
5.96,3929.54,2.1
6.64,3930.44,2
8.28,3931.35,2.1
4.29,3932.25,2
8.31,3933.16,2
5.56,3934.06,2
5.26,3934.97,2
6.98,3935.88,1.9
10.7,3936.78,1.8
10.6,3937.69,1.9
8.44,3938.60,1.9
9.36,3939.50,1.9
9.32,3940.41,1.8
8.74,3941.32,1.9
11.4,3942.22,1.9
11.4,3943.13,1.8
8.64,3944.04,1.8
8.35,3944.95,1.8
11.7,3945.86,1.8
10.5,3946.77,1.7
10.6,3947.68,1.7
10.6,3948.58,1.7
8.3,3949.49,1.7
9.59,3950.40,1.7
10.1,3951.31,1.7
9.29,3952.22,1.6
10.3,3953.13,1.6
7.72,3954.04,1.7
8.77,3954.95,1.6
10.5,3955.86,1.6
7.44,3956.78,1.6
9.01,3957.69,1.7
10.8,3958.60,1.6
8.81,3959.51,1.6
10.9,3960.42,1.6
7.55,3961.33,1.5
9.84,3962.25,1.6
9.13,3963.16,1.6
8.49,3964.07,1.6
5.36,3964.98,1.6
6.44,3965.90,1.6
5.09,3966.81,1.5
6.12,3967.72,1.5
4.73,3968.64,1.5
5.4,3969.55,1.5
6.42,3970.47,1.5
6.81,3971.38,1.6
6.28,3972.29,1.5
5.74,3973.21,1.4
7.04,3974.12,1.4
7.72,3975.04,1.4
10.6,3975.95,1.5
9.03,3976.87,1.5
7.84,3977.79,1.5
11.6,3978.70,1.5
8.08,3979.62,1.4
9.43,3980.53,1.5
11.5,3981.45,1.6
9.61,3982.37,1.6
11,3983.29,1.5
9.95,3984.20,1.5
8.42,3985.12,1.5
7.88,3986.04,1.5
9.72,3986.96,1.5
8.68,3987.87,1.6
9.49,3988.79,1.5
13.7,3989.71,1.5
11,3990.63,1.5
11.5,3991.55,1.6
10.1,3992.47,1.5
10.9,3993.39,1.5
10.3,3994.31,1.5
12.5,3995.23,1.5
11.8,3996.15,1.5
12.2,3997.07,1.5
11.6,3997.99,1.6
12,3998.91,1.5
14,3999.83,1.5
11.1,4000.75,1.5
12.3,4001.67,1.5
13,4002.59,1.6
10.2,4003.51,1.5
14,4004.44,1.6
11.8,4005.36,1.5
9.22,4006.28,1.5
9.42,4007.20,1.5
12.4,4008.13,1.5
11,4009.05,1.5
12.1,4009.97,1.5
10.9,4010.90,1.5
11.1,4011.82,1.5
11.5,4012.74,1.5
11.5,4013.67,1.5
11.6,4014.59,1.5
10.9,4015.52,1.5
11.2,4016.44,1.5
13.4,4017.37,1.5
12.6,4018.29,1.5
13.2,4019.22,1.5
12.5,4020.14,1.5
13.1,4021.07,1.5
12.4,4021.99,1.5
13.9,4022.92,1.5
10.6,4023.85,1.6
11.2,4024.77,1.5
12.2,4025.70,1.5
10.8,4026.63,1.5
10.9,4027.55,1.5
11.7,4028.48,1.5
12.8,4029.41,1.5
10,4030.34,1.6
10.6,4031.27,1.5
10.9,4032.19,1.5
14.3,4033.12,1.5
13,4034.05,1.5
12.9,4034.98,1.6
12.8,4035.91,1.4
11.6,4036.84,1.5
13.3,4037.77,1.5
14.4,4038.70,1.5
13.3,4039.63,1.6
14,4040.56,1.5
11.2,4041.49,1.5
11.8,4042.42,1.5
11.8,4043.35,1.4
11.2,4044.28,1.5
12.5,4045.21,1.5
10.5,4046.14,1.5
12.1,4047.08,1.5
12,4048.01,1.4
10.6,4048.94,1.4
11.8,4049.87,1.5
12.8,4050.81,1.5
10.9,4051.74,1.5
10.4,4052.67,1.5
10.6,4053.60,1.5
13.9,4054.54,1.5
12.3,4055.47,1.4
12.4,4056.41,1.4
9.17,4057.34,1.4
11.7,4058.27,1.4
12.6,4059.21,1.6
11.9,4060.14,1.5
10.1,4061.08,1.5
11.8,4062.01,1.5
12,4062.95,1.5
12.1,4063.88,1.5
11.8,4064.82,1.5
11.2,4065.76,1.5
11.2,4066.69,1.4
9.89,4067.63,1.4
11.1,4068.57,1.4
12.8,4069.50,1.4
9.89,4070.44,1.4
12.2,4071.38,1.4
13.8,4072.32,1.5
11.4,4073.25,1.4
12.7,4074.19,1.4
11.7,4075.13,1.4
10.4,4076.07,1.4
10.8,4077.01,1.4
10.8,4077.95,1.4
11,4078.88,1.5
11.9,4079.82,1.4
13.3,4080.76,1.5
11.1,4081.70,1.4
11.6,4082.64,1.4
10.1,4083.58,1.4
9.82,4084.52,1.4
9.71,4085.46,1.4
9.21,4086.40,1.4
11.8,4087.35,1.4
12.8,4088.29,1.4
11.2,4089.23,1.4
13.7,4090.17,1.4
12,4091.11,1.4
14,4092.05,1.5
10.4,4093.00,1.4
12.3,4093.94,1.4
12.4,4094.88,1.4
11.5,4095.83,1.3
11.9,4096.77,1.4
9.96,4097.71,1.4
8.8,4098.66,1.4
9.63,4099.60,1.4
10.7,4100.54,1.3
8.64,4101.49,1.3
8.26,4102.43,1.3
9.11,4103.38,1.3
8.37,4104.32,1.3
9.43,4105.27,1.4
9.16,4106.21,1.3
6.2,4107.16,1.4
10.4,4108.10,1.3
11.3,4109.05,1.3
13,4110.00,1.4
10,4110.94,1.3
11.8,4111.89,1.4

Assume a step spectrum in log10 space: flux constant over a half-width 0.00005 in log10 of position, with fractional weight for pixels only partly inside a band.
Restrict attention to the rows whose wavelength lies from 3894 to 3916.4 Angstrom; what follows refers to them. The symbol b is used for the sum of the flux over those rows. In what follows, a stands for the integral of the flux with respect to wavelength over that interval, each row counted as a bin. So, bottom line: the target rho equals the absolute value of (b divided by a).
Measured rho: 1.12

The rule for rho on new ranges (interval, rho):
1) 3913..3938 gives 1.12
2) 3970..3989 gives 1.11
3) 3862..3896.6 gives 1.13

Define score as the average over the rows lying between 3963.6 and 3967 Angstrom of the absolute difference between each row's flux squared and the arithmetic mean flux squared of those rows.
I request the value 15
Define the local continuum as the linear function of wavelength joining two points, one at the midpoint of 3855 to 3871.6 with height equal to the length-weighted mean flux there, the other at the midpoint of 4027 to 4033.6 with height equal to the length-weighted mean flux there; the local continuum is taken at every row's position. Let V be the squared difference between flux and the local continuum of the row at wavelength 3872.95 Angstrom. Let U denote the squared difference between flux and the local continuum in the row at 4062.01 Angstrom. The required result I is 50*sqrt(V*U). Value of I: 1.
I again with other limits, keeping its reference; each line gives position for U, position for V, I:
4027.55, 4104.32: 130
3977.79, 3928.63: 915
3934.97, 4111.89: 130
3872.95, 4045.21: 7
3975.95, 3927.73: 28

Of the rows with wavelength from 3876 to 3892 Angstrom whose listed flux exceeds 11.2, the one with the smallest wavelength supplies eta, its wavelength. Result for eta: 3876.51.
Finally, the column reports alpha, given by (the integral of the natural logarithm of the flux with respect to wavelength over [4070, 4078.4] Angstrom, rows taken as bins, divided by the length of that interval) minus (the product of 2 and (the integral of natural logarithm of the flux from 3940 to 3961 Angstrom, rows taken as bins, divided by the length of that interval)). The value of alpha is -2.09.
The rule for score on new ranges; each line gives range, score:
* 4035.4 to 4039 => 21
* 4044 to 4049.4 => 16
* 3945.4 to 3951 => 17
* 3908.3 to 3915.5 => 28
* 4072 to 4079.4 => 21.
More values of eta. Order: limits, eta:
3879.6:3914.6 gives 3882.77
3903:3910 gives 3904.28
